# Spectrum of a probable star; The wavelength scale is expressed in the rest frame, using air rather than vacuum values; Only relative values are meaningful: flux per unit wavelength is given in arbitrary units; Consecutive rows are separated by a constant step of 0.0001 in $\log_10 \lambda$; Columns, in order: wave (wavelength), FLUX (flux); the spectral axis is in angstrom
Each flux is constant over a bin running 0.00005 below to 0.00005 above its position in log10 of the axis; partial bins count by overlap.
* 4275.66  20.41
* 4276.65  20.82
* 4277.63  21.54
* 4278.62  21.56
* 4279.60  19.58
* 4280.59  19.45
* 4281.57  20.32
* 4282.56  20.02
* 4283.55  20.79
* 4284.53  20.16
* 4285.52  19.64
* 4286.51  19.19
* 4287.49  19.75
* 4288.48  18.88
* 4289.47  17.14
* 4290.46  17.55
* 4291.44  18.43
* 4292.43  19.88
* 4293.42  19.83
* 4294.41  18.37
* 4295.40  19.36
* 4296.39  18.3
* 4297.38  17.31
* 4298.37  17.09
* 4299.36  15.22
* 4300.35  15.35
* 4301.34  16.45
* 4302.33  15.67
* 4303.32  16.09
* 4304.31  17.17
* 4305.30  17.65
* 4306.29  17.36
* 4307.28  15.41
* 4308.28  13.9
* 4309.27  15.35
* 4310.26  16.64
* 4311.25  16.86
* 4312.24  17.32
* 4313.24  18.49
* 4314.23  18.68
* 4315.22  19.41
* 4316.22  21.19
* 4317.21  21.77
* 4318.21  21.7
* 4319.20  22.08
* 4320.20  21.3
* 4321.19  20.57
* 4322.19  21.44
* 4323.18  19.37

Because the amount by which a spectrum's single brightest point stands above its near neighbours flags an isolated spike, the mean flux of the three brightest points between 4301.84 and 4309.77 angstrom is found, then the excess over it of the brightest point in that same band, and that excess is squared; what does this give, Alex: 0.066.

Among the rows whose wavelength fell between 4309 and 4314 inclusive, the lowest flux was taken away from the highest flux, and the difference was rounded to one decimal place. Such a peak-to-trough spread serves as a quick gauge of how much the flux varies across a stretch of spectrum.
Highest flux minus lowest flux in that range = 3.1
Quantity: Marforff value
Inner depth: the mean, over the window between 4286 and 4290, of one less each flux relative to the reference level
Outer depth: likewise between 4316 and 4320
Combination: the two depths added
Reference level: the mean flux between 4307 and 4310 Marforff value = -0.7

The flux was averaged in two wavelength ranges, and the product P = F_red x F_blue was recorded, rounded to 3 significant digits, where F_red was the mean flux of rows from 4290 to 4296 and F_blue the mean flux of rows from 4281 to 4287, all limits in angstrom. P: 378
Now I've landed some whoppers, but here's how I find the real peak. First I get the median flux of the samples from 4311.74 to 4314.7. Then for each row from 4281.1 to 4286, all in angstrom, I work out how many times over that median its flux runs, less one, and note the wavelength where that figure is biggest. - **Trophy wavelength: 4283.55 angstrom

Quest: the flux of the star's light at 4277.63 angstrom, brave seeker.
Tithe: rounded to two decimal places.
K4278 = 21.54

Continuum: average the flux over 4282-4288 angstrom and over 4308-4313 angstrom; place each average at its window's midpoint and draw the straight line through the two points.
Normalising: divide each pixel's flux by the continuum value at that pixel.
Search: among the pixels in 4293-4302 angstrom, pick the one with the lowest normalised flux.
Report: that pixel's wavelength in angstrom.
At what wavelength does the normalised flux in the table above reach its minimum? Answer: 4299.36 angstrom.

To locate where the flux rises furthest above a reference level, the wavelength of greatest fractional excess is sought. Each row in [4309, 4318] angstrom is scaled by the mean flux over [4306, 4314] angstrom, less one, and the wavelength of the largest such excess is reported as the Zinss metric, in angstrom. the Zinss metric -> 4317.21 angstrom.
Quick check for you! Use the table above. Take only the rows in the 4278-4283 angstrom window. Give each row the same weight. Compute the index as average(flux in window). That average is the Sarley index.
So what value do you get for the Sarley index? 20.2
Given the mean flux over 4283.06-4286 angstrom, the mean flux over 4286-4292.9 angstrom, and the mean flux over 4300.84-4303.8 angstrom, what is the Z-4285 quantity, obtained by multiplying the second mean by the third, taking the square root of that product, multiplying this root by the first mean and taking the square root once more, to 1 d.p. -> 18.7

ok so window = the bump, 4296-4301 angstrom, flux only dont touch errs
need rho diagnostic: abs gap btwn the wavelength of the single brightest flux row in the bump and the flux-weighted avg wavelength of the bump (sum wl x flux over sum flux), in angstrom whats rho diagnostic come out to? 1.9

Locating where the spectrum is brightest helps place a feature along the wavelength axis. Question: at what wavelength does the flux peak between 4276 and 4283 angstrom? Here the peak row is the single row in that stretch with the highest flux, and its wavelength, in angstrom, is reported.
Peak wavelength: 4278.62 angstrom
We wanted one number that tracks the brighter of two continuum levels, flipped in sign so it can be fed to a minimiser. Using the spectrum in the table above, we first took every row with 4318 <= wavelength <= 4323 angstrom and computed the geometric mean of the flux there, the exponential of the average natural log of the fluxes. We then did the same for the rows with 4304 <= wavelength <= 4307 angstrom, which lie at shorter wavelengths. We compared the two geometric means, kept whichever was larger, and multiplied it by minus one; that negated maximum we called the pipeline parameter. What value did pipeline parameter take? -21.4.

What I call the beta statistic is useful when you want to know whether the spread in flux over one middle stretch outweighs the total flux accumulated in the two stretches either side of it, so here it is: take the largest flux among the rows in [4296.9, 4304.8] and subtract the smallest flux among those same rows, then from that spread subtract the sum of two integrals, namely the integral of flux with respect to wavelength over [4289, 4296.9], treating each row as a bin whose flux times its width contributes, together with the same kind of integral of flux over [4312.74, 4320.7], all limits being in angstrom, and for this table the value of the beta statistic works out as -309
